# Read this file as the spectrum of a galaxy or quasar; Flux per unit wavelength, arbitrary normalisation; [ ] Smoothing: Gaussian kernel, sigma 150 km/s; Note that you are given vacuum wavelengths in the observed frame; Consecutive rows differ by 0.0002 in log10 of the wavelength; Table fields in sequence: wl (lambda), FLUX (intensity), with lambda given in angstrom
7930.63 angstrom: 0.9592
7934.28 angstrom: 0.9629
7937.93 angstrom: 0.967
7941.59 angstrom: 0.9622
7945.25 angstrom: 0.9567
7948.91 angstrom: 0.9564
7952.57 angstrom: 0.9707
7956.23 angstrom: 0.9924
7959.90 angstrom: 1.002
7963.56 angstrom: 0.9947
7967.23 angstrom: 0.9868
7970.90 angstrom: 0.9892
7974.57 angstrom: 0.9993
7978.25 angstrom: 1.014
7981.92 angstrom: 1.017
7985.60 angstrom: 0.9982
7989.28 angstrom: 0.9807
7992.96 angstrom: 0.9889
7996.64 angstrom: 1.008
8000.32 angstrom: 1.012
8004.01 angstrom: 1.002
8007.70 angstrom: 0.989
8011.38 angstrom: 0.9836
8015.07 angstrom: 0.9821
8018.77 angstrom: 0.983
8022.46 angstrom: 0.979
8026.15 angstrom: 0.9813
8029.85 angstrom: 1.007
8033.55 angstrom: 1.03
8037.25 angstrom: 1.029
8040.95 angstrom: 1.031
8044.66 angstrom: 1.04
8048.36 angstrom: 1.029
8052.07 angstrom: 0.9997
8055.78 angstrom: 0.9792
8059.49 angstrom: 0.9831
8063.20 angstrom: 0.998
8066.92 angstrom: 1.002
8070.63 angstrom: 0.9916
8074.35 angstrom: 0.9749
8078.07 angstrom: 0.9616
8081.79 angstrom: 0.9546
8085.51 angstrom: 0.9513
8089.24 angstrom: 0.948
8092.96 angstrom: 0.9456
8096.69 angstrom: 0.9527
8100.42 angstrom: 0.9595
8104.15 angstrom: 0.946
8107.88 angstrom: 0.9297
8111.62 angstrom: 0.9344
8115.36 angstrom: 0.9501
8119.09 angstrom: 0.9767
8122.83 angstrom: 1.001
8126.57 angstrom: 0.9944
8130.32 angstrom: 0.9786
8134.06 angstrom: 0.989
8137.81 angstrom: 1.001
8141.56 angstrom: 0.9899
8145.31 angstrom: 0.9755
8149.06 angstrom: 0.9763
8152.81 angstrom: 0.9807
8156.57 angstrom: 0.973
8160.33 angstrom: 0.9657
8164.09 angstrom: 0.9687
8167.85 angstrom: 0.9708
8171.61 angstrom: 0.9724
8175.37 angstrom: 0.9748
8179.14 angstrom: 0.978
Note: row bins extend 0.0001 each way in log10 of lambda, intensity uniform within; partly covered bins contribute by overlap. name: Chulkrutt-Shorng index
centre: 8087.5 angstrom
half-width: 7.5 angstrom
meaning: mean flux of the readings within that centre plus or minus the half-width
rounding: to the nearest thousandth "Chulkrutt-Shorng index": 0.950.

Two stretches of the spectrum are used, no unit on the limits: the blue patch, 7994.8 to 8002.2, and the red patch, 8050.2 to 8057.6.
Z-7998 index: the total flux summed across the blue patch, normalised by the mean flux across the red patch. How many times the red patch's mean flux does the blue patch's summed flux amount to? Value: 2.04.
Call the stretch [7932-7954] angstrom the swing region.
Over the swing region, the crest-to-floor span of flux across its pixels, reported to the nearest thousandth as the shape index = 0.014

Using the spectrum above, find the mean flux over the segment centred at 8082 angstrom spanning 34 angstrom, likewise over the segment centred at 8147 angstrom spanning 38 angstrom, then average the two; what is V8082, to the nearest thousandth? 0.972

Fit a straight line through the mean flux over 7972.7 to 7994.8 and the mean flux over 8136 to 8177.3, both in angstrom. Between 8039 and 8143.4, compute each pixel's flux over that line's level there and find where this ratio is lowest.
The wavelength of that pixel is 8107.88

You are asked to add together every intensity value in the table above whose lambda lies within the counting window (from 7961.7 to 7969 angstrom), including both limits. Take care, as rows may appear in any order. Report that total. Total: 1.98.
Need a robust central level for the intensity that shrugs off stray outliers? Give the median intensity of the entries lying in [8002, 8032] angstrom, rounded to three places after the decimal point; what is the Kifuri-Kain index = 0.983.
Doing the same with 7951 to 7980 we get 0.994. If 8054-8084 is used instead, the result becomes 0.981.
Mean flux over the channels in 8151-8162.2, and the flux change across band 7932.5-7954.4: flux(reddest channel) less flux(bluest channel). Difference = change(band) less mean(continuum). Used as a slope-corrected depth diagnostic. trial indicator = -0.965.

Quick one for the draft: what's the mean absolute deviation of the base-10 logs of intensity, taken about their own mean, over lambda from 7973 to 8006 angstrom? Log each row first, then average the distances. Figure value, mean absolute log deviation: 0.0041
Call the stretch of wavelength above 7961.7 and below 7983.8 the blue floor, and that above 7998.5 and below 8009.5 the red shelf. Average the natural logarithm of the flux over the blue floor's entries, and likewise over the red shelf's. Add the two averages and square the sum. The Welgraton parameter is 0.0000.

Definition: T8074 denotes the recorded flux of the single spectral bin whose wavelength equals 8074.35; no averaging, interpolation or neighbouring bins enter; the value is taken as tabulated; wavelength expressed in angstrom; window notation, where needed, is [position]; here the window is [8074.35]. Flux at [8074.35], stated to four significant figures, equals 0.9749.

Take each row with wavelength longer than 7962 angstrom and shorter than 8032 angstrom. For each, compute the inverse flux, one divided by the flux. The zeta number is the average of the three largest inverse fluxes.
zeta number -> 1.02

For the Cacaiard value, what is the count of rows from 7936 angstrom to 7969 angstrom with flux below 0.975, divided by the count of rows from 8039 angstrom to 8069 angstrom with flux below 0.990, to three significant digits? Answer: 2.50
